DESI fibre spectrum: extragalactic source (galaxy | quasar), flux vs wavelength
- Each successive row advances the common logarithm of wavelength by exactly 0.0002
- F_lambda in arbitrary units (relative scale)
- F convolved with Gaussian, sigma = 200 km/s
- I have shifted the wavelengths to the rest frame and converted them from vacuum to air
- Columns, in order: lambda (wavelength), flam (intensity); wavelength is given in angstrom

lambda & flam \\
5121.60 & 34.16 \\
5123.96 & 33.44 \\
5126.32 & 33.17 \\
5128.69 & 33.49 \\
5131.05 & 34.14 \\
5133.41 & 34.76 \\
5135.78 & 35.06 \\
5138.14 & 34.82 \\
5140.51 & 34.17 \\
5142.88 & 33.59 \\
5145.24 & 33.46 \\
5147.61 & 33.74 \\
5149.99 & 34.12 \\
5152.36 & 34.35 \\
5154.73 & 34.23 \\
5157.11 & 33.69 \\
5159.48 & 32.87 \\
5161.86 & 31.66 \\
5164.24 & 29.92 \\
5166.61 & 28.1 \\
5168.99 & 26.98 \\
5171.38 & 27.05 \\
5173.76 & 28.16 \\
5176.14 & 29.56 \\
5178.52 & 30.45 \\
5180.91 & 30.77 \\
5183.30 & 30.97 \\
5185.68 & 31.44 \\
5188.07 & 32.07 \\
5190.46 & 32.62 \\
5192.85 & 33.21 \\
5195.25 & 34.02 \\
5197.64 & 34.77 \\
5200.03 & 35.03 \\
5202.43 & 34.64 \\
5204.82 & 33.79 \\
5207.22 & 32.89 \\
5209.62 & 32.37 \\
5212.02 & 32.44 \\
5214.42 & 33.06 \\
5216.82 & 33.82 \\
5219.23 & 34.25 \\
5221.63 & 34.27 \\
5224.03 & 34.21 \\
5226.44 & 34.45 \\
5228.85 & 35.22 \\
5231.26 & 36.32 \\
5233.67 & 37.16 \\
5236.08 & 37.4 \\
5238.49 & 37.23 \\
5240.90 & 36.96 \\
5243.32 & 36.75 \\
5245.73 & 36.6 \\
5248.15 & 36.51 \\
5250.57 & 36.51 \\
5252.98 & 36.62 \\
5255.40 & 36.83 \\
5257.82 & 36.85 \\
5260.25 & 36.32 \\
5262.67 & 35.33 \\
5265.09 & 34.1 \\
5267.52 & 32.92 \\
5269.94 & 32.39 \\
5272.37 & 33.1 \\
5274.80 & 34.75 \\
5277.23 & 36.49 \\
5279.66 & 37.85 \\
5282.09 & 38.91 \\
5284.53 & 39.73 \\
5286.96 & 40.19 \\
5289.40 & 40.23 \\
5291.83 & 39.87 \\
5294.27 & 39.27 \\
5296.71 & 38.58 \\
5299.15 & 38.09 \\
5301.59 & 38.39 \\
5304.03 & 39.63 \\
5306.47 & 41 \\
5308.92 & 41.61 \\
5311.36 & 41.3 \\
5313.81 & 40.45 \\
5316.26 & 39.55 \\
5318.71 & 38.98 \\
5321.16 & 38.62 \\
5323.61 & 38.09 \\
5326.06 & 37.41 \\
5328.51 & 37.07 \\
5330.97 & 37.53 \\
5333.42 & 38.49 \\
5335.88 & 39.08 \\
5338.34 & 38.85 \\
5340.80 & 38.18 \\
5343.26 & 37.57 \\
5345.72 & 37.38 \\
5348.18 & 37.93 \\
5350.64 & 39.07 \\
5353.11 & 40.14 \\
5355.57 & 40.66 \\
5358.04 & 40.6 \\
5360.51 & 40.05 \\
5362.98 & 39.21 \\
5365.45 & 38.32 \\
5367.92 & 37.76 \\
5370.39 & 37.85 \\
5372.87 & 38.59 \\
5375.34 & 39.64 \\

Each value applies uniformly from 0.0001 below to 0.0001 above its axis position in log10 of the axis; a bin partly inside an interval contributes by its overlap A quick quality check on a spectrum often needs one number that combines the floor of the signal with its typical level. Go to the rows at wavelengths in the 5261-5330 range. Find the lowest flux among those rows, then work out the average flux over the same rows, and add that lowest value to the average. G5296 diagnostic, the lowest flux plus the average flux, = 70.4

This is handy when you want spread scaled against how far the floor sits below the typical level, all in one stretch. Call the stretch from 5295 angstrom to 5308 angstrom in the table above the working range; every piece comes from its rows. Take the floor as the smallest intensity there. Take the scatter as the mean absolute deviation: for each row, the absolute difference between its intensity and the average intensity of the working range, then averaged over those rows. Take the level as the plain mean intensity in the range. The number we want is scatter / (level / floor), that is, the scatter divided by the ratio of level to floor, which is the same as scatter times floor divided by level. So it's 0.9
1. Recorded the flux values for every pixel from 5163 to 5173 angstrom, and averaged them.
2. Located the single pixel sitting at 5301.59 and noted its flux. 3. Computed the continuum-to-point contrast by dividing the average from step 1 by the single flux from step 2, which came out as 0.73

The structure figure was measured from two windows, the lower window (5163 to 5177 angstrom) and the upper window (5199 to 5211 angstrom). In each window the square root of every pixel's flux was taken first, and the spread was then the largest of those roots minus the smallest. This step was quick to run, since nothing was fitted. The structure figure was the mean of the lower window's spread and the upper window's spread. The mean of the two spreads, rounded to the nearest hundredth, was 0.25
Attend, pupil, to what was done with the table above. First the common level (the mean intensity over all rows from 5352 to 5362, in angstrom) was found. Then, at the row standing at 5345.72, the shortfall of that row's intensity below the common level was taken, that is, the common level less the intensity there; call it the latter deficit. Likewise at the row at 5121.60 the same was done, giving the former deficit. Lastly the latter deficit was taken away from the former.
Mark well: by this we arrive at 3.2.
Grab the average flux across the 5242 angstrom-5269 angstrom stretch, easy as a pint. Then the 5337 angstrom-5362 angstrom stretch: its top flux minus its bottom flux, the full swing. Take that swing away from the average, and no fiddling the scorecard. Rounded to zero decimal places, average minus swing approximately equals 33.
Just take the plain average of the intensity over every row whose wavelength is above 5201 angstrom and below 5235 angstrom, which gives 34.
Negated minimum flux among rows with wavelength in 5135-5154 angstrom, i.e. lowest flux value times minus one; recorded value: -33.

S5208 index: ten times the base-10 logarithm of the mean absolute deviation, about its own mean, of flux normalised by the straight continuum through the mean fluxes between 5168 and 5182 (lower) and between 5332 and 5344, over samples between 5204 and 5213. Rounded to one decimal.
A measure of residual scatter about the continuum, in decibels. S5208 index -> -17.0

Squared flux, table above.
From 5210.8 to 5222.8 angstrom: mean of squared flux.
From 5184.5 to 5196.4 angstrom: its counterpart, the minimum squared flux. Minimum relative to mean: 0.88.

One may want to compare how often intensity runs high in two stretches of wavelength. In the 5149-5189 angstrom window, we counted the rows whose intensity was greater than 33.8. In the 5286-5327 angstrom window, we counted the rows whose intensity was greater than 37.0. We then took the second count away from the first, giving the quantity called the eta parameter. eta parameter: -14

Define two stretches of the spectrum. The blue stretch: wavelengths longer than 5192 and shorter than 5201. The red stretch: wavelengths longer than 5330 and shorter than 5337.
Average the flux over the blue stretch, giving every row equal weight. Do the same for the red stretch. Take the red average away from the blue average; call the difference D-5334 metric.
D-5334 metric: -4.1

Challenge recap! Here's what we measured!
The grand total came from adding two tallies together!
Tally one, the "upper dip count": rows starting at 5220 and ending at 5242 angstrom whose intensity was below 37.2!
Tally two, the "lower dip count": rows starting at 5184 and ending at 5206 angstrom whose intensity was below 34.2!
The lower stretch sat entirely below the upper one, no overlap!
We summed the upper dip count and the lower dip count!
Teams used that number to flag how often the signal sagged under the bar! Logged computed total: 13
